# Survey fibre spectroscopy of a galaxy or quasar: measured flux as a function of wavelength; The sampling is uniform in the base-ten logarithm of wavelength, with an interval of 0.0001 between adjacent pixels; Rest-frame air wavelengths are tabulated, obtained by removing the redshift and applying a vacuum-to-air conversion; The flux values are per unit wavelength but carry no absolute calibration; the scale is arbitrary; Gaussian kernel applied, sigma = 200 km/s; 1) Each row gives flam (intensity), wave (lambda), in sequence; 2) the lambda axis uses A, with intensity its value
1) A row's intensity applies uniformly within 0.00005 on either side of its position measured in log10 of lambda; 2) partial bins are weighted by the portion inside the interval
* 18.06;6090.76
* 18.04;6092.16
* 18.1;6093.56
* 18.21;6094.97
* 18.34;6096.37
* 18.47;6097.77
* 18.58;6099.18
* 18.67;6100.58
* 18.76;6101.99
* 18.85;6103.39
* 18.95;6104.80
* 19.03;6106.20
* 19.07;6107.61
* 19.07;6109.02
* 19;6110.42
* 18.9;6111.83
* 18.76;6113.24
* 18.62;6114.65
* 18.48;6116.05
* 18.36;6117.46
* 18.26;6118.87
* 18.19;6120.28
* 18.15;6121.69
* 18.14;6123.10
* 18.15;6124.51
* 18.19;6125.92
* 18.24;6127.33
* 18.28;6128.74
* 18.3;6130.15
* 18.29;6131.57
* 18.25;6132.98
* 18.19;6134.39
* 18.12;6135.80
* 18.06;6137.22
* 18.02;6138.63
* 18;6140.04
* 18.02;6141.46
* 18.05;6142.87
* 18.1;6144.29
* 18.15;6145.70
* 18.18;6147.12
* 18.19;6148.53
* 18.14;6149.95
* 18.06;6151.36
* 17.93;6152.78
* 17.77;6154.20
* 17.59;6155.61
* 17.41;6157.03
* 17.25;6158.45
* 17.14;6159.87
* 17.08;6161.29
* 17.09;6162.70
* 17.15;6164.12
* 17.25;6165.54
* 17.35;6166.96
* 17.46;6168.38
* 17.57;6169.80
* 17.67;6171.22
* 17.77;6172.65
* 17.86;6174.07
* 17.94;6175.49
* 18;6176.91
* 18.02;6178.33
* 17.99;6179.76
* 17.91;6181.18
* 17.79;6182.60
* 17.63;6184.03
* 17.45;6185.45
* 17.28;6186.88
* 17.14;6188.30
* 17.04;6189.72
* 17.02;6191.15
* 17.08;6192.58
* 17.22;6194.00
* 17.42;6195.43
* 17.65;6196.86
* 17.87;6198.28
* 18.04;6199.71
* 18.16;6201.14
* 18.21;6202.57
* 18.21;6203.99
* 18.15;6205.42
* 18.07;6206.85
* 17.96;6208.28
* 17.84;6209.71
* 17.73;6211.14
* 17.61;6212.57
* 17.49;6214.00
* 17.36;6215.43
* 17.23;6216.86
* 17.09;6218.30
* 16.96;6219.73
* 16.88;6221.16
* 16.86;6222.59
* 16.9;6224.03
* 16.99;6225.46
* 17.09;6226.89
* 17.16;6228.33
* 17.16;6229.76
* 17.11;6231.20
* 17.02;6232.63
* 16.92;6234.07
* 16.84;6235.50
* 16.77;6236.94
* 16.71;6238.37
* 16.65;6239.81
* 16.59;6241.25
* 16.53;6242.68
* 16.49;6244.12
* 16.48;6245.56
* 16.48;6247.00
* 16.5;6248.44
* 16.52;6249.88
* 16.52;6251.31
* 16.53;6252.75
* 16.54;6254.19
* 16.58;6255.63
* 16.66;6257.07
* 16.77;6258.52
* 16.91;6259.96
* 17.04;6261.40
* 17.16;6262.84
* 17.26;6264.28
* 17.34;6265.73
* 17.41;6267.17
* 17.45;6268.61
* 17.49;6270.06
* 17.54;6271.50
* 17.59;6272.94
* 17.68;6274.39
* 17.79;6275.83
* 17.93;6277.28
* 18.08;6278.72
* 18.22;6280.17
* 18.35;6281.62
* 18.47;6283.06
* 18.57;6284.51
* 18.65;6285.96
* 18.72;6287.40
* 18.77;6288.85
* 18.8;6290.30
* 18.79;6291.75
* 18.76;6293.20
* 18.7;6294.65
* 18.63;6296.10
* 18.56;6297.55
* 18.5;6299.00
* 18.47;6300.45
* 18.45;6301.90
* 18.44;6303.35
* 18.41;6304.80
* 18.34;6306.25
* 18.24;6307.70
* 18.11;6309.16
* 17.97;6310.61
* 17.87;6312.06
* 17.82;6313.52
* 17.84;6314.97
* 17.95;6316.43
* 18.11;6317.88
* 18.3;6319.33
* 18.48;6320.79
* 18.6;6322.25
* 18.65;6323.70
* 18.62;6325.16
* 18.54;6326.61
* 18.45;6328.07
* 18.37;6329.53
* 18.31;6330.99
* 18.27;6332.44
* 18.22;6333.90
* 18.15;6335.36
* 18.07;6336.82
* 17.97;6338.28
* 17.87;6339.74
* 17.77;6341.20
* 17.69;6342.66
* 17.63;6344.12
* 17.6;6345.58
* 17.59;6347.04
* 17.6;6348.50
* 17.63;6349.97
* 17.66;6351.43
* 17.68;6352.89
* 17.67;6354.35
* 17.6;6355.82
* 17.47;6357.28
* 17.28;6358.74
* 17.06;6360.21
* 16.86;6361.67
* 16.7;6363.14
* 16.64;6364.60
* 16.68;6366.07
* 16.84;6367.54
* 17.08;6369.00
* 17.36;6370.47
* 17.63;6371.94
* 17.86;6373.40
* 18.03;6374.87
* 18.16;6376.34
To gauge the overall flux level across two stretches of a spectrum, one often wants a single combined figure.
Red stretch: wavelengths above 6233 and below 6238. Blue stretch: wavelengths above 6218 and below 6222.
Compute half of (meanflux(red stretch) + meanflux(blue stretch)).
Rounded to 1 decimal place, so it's 16.9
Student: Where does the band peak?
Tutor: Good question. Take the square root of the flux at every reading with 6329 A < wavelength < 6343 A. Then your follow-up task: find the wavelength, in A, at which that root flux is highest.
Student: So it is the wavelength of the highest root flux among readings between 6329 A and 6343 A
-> 6329.53 A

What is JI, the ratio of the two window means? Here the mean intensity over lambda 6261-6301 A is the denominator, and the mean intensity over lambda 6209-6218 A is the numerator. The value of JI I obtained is 0.97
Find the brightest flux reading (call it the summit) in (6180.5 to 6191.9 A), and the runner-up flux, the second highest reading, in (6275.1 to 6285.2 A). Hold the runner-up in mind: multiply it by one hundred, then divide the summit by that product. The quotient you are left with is 0.0097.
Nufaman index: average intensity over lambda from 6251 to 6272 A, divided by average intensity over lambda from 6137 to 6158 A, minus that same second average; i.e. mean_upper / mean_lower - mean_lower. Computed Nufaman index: -17.0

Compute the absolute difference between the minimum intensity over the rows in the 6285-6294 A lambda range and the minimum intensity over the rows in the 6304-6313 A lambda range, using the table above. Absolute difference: 0.78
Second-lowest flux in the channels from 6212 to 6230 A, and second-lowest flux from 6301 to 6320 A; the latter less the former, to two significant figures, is 0.96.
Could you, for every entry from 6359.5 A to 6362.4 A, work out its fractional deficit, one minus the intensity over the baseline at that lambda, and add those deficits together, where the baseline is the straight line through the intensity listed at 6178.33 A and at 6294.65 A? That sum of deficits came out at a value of 0.22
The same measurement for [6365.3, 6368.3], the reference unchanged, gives 0.25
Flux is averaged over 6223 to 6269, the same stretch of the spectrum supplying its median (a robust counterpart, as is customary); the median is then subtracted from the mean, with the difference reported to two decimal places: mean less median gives 0.04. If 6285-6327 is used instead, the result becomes -0.06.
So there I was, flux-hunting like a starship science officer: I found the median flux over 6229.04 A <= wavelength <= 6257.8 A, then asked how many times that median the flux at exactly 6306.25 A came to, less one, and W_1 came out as 0.11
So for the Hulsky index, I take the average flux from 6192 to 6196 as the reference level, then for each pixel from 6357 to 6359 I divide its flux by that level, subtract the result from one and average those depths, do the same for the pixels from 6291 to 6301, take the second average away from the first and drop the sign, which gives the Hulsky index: 0.073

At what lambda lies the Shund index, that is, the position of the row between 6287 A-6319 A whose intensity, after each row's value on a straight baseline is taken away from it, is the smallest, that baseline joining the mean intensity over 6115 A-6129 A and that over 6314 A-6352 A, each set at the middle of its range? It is 6313.52 A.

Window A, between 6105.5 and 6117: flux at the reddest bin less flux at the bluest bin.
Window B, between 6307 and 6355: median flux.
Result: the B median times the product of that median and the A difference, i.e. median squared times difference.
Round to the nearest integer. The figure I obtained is -178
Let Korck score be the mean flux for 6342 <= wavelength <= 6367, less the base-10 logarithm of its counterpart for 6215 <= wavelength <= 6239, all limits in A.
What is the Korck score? 16.12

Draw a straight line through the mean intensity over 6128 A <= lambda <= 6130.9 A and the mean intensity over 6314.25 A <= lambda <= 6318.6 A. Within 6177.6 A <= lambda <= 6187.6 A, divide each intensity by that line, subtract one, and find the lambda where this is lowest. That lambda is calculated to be 6186.88 A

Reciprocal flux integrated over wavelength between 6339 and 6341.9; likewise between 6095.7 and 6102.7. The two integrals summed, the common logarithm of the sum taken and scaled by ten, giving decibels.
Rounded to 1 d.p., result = -2.7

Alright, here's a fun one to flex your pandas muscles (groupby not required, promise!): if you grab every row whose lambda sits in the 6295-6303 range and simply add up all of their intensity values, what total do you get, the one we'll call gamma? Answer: 92.6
